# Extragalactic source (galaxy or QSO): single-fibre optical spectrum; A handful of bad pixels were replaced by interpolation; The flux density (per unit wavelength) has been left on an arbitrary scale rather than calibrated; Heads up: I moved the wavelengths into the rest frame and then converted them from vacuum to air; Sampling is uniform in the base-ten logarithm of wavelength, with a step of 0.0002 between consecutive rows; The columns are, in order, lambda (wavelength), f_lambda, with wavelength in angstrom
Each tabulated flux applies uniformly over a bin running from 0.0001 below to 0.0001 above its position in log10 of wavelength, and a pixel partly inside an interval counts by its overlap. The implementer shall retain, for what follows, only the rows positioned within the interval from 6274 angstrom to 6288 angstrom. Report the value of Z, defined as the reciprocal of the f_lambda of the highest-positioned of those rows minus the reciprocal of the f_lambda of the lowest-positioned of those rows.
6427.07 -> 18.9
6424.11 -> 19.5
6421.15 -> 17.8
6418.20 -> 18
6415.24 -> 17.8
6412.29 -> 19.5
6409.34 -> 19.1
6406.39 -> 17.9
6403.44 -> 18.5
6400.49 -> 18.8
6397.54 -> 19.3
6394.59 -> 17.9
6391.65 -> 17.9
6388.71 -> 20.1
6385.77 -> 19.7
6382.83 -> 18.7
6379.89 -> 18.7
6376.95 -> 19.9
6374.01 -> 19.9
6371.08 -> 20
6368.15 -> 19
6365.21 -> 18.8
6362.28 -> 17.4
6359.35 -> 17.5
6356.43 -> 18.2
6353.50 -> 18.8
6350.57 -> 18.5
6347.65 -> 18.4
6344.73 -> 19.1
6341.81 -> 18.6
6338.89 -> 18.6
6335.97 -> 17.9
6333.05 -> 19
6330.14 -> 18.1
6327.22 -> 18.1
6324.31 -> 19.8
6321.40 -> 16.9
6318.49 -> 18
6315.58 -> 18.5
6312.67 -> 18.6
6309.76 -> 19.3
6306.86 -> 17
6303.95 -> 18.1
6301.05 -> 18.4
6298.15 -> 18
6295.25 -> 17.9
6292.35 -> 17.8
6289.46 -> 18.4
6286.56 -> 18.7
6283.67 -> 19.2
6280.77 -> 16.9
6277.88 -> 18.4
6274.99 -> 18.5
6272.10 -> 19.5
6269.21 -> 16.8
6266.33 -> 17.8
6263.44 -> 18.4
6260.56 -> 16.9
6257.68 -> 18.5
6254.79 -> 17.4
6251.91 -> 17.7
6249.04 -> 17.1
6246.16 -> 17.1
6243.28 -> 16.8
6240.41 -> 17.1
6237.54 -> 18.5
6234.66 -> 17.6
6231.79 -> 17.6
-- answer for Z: -0.0006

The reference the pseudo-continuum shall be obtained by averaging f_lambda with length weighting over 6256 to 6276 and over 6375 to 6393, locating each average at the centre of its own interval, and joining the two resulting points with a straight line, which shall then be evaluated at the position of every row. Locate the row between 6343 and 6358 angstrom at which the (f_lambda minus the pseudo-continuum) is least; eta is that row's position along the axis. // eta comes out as 6356.43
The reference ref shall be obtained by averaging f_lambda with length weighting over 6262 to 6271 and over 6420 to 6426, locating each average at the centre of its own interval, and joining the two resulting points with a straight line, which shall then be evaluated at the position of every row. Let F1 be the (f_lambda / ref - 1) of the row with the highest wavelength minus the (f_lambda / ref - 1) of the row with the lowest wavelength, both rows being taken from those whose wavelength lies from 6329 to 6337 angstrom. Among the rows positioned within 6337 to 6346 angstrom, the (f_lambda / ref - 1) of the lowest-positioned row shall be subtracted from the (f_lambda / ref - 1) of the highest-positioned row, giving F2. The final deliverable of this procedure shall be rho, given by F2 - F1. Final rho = 0.04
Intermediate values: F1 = -0.01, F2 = 0.025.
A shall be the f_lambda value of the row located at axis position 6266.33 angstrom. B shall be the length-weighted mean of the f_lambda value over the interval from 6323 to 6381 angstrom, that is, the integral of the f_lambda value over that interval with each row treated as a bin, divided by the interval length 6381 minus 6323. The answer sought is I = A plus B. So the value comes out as 36.51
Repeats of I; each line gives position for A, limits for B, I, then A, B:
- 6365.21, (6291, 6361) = 37.09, 18.8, 18.3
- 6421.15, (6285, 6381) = 36.28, 17.8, 18.5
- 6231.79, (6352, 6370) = 35.92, 17.6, 18.3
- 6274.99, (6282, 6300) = 36.82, 18.5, 18.3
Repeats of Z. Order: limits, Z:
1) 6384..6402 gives 0.0024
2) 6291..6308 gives 0.0026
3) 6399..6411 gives -0.0008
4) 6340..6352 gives 0.0003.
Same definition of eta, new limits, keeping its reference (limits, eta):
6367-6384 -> 6382.83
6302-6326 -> 6321.40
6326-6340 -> 6335.97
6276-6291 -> 6280.77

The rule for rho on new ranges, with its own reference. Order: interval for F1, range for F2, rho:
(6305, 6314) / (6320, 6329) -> -0.02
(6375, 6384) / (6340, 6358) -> 0.04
